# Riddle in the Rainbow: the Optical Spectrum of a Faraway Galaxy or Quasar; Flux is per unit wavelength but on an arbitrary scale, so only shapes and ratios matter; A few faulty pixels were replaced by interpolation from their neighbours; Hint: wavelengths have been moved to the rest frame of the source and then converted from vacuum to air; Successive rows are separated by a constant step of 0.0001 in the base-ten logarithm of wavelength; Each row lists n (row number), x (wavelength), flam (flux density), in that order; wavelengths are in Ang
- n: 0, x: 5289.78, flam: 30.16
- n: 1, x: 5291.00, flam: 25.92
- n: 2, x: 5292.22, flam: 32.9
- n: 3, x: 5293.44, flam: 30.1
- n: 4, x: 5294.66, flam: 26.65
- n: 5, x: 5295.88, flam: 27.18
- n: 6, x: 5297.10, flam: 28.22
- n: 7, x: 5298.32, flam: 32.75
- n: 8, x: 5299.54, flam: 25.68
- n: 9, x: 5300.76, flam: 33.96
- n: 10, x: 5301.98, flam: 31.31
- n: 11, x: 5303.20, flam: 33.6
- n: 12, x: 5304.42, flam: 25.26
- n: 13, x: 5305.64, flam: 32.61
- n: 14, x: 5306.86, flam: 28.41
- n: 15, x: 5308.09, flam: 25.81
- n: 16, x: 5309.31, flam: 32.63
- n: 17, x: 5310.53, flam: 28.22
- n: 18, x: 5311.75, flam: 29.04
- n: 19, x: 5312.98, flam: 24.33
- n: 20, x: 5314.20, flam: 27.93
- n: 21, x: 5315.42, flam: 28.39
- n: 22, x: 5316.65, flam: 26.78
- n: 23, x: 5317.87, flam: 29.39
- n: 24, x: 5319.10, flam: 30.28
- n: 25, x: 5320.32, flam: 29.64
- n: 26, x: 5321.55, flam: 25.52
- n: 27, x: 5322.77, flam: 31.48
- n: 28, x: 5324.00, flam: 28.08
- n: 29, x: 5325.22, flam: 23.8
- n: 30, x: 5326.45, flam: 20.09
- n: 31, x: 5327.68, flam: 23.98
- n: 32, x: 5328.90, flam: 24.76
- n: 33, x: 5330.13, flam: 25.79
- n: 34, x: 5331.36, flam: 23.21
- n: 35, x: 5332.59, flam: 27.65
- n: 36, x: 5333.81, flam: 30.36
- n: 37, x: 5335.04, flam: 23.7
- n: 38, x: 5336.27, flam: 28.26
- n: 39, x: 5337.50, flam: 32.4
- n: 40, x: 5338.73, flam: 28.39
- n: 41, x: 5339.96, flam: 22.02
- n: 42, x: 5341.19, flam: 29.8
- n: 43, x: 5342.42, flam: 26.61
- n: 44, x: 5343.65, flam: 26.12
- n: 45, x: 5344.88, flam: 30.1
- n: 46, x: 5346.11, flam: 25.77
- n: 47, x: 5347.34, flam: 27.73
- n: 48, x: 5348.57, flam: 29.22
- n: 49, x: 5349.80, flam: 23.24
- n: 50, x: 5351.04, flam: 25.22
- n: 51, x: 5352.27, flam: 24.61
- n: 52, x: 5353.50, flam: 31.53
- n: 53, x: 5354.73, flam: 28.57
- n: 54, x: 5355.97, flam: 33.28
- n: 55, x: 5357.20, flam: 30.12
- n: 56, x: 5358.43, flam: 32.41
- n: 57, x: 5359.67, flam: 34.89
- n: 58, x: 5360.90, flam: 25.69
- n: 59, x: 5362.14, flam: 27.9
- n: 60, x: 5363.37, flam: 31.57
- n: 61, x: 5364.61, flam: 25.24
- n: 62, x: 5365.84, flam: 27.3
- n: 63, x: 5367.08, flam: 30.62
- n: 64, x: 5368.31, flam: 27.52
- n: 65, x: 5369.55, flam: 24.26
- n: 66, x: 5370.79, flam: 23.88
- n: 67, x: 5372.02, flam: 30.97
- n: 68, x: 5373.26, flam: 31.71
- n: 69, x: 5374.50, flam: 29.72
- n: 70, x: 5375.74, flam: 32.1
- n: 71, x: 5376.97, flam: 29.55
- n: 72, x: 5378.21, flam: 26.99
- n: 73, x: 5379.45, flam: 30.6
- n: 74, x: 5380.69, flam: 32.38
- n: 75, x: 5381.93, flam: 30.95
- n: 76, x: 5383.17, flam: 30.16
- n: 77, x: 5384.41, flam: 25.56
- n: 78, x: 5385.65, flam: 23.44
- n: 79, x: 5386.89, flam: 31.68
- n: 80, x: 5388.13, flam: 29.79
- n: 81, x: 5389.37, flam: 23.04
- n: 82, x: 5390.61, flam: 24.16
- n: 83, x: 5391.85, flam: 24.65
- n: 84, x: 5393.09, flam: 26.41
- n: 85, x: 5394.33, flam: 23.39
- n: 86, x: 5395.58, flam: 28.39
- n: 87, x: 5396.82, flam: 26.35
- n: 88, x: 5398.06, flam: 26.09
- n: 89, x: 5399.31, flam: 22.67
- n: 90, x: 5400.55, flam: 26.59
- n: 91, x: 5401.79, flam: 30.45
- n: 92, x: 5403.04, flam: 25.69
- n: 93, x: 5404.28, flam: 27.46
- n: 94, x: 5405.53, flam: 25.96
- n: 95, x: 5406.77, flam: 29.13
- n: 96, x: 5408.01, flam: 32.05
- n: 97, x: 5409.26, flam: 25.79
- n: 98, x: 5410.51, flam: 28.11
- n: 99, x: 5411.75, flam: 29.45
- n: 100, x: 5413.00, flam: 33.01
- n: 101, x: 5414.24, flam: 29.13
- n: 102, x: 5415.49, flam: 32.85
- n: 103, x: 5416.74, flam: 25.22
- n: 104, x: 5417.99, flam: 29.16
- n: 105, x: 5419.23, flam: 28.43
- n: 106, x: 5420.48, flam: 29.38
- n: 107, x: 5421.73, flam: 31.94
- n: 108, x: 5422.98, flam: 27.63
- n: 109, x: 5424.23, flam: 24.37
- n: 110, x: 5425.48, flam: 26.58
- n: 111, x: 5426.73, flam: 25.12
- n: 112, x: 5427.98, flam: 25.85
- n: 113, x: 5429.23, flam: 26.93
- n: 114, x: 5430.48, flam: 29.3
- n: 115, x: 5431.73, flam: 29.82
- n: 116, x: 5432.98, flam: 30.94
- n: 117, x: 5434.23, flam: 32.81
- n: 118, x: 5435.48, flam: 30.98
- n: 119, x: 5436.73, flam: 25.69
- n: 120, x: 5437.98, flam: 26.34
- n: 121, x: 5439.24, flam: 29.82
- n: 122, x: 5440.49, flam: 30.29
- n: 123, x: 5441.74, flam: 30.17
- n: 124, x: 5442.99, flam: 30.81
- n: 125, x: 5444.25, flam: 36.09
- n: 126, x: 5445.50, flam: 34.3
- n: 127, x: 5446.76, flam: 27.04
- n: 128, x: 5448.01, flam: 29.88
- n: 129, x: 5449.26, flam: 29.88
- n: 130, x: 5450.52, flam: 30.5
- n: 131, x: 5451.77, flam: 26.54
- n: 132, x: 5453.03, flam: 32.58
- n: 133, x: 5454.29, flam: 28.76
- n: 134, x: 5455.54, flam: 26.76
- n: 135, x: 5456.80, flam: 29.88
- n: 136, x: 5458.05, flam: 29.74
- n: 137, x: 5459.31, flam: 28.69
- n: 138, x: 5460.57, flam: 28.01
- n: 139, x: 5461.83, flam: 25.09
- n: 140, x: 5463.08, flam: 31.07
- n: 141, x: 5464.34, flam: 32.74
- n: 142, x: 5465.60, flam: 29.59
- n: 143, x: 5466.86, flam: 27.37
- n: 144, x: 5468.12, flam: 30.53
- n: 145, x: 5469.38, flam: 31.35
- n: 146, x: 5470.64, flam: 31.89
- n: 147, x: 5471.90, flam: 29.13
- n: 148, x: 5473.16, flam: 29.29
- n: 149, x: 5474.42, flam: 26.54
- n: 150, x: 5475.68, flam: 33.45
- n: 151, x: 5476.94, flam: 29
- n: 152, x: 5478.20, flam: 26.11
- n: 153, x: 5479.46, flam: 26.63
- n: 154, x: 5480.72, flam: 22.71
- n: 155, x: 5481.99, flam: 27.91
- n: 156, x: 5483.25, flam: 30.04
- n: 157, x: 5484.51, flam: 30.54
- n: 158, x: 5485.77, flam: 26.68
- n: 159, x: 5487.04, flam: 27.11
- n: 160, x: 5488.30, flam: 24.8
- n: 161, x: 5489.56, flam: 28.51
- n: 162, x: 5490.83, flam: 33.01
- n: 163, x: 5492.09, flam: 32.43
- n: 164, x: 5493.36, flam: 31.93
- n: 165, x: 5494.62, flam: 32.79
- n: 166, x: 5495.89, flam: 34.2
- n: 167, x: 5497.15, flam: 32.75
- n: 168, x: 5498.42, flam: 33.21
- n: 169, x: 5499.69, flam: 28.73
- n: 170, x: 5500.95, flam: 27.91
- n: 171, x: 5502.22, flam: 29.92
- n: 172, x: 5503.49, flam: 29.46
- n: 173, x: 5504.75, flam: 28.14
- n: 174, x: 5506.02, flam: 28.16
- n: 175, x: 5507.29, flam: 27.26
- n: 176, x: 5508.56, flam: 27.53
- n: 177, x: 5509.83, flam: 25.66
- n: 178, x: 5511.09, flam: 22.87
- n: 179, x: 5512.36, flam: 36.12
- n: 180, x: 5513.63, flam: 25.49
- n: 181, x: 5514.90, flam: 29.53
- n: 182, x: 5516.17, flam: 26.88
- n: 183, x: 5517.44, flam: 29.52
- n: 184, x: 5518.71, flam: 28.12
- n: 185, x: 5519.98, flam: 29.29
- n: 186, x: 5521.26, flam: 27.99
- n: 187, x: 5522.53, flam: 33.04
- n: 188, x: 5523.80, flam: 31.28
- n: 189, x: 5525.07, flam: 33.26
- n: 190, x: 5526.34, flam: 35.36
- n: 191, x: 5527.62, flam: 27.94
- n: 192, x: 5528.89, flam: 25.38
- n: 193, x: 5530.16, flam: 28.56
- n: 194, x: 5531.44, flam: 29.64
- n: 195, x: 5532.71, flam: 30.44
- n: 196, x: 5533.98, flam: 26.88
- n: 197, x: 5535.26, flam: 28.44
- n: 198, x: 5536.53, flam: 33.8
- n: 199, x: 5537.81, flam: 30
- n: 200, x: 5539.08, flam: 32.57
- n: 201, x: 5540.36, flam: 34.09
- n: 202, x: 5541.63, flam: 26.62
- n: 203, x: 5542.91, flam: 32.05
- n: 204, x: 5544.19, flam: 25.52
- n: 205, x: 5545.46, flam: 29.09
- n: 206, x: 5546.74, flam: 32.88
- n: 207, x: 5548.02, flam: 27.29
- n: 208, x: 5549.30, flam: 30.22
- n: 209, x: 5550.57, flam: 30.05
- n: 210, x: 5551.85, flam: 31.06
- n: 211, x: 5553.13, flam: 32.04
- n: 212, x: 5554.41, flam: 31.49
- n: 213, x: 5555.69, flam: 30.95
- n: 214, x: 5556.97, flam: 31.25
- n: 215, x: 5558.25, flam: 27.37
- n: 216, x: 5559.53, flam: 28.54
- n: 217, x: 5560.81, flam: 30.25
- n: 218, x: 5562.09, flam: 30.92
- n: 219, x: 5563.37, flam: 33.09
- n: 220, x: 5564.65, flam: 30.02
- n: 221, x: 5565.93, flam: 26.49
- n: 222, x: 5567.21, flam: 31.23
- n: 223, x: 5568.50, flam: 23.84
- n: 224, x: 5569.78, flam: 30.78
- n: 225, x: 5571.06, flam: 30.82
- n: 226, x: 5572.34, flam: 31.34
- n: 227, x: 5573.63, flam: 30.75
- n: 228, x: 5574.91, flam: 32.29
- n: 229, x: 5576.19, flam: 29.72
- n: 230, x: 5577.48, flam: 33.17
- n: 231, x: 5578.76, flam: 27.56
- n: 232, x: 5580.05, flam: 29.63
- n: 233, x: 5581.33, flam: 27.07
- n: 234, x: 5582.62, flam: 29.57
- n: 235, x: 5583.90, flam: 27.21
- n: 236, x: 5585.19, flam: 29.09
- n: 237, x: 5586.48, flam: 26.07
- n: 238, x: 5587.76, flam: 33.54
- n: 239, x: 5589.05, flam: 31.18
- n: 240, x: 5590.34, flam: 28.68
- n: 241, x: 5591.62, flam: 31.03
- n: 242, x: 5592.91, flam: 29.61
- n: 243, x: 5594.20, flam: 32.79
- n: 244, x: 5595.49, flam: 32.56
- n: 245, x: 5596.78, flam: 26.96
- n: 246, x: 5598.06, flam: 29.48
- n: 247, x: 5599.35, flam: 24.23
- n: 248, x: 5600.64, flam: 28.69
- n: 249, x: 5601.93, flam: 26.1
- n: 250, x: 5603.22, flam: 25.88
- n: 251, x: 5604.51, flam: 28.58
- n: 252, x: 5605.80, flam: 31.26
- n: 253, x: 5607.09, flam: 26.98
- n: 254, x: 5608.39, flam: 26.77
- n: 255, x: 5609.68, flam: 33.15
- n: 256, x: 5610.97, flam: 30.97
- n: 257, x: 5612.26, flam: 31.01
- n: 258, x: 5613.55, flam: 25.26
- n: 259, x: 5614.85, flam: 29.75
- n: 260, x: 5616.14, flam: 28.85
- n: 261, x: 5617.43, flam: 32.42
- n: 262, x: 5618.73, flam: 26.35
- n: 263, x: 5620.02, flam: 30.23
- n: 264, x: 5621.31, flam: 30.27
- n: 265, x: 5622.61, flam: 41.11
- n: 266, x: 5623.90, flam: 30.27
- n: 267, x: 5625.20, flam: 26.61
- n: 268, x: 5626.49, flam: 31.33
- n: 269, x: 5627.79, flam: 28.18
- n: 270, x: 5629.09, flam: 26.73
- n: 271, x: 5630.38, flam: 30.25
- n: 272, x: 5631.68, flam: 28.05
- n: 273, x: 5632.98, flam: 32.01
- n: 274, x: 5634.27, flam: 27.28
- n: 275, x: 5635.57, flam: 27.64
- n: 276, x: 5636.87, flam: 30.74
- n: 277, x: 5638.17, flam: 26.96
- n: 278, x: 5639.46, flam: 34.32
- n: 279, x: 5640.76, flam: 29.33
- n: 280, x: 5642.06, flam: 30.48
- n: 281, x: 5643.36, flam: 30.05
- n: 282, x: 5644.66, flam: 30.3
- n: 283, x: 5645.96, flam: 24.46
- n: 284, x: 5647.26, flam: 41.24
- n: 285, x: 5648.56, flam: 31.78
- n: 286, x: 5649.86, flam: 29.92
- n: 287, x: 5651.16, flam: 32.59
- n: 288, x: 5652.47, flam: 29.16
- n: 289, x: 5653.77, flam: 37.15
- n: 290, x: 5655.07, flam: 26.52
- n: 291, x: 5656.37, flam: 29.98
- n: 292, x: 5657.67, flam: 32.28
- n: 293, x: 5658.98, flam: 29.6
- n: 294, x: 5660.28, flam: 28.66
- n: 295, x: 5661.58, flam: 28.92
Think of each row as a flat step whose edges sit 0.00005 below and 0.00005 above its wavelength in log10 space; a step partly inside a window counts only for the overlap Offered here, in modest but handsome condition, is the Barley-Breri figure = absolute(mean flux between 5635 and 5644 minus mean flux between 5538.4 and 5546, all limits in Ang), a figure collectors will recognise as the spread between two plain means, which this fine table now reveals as 0.1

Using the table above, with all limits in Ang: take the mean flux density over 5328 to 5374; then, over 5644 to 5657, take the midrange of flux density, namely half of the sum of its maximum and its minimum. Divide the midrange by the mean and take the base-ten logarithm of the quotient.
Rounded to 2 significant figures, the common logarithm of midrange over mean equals 0.071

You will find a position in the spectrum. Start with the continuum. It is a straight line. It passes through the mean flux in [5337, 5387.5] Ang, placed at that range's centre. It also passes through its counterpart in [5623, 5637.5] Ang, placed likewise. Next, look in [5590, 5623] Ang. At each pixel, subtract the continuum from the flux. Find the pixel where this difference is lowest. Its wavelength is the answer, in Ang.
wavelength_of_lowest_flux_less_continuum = 5599.35 Ang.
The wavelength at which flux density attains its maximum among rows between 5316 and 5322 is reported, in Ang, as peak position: 5319.10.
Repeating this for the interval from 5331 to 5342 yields 5337.50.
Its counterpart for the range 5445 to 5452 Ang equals 5445.50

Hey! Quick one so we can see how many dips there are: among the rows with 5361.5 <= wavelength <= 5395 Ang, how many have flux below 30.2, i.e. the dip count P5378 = 18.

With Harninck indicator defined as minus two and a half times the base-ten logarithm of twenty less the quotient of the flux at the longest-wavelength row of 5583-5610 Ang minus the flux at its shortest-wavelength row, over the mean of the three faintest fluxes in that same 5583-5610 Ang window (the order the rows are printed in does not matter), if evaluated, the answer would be -3.240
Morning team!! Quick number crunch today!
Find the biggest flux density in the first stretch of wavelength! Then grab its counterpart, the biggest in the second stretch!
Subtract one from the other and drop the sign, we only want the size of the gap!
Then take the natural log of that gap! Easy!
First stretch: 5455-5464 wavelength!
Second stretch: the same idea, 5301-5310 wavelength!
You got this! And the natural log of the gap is 0.9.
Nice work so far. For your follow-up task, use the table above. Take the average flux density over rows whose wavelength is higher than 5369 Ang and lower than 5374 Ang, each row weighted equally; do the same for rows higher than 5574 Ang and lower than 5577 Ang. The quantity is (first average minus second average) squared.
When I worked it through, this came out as 11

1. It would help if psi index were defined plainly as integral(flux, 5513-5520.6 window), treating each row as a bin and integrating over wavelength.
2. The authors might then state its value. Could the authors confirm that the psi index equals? 214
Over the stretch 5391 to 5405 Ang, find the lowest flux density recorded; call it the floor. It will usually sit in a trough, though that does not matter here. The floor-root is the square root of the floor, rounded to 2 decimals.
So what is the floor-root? 4.76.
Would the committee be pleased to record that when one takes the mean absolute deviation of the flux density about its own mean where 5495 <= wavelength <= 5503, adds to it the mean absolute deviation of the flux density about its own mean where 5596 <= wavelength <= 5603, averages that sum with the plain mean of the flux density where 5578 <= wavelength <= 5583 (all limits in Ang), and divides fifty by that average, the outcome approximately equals 3.09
